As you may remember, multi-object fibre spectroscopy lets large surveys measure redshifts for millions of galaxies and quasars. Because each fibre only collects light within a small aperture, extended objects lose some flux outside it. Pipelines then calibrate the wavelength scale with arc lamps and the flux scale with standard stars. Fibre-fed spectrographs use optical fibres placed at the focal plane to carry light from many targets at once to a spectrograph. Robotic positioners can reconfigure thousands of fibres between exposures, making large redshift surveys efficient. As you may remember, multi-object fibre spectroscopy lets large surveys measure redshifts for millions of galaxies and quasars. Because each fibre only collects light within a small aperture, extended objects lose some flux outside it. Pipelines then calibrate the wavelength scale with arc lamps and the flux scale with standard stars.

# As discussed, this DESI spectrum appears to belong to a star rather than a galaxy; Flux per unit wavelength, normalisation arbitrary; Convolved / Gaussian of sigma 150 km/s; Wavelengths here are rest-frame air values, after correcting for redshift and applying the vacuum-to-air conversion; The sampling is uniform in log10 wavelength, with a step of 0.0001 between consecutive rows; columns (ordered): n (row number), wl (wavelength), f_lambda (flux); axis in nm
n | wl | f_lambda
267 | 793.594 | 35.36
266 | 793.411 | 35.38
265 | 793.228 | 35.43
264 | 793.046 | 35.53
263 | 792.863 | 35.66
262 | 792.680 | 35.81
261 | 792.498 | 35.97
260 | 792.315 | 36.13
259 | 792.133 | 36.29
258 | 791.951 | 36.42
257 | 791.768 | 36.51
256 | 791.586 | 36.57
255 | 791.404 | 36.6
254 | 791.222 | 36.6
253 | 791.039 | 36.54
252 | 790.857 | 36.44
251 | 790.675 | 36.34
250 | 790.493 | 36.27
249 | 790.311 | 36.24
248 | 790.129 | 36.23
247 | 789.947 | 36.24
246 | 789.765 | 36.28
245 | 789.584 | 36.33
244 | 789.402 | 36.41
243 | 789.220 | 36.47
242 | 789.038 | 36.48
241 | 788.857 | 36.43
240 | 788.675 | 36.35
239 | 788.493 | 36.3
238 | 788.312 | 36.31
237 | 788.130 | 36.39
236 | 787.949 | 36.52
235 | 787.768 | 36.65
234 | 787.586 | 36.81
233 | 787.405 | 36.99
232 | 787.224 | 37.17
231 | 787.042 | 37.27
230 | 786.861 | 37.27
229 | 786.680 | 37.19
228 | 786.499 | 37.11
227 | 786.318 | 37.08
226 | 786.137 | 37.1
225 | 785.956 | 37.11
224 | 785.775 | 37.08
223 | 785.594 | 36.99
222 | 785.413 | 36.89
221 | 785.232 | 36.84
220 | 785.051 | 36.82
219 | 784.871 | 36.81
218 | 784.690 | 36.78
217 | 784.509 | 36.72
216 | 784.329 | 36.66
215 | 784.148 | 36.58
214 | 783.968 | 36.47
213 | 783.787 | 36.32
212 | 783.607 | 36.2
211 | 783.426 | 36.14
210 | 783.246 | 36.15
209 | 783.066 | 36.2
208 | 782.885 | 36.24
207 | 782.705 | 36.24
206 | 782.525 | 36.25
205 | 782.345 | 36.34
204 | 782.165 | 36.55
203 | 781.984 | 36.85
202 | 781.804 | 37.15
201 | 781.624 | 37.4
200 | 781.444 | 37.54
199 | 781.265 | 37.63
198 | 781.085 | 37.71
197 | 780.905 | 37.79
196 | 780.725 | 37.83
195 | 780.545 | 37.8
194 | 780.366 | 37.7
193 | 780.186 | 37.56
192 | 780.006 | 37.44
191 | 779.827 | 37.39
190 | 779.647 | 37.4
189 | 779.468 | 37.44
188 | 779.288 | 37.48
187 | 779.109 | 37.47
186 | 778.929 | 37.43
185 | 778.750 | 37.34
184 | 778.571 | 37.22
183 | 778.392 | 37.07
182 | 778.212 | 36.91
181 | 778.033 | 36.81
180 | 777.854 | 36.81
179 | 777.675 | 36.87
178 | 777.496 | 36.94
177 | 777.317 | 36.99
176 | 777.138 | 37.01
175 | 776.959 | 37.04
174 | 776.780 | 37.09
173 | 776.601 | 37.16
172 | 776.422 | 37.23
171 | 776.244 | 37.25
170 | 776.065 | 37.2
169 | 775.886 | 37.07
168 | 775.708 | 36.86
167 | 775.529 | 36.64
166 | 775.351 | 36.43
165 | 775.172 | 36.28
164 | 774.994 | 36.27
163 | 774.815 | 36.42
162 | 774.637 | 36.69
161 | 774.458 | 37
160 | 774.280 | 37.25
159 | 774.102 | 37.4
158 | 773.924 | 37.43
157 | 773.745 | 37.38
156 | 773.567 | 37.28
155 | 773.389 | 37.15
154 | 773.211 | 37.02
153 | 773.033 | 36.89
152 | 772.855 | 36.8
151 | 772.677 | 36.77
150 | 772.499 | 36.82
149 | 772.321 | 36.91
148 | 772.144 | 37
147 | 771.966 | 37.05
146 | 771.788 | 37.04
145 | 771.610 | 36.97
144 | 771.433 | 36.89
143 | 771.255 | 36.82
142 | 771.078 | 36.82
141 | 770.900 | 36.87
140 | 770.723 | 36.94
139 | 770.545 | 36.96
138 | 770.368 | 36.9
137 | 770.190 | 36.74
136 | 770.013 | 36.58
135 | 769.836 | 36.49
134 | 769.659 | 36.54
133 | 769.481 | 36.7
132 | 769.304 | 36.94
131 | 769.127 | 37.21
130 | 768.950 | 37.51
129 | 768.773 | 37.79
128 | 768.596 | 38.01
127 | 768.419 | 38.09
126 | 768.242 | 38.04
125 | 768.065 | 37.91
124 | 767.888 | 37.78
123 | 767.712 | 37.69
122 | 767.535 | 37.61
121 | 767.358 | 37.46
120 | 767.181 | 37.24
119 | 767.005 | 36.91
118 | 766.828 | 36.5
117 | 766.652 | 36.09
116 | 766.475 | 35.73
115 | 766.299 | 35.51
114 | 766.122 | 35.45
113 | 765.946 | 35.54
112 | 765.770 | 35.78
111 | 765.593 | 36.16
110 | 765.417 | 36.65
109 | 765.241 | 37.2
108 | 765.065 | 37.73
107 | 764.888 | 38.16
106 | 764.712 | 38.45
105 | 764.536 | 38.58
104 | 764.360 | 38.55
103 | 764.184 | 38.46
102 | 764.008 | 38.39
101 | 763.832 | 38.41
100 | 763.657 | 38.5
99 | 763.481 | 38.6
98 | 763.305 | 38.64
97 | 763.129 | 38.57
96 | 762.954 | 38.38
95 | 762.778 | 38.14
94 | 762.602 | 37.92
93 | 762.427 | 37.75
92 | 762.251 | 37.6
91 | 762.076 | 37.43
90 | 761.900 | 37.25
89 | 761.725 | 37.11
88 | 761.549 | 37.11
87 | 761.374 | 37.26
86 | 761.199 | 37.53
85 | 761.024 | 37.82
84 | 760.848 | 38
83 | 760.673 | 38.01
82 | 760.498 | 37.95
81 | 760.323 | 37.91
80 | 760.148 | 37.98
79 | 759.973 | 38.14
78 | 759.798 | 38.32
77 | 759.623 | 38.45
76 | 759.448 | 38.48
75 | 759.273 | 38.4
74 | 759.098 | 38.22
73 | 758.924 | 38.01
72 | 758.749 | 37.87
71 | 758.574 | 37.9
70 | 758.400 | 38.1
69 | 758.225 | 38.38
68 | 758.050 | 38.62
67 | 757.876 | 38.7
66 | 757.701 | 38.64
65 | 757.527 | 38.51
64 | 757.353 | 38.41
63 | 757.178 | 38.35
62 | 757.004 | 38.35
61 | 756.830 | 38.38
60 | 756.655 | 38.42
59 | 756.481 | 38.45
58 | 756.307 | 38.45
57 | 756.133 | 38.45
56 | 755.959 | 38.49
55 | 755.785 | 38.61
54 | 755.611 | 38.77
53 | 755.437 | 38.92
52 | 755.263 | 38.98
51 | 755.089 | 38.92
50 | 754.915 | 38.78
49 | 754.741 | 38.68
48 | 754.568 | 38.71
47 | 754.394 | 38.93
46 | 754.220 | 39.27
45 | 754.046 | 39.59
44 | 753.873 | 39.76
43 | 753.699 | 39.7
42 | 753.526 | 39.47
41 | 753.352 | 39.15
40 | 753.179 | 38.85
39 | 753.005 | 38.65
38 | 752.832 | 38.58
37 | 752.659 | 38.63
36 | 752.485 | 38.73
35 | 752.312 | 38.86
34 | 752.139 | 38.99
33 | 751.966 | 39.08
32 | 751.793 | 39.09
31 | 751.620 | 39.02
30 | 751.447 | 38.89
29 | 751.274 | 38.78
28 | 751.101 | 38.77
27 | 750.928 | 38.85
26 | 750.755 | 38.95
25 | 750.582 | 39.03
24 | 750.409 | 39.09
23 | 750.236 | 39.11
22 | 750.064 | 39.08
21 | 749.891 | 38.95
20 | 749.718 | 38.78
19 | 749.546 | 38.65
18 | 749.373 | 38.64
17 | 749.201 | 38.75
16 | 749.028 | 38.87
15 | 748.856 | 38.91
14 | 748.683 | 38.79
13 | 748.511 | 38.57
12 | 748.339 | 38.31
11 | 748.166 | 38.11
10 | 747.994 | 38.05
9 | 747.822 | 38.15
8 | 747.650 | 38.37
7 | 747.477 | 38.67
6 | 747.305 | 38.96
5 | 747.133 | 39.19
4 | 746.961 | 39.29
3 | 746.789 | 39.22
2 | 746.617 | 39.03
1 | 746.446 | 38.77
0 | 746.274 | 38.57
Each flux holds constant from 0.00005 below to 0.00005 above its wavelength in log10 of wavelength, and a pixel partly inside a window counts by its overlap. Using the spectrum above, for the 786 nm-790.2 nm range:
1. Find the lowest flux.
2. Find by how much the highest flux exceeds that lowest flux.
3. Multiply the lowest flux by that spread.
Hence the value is 38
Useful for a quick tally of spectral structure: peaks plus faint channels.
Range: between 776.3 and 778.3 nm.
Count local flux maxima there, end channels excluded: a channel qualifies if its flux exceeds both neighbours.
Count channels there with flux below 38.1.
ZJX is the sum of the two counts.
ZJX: 11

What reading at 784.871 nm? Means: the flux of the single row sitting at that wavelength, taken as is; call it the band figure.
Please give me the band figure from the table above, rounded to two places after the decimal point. 36.81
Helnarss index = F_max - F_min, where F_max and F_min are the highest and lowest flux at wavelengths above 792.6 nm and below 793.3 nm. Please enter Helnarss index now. 0.38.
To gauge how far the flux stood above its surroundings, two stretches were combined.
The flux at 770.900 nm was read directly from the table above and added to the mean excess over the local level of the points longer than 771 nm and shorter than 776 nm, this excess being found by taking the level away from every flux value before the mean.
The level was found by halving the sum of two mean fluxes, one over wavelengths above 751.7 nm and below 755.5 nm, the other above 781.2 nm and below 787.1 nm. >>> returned 35.9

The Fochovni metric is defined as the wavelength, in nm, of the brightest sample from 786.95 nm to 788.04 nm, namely 787.042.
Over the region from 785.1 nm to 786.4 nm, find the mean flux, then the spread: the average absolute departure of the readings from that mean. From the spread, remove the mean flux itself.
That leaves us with -36.9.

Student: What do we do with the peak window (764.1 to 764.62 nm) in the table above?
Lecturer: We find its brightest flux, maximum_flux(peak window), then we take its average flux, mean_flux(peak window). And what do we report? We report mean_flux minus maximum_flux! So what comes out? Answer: -0.05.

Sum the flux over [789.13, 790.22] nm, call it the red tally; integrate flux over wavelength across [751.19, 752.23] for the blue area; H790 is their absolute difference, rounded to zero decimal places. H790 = 177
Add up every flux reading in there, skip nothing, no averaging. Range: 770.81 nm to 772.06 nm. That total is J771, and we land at 258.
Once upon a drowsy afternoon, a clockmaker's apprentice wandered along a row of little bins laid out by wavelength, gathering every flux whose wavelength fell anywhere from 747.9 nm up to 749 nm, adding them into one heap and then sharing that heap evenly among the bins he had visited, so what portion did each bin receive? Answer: 38.5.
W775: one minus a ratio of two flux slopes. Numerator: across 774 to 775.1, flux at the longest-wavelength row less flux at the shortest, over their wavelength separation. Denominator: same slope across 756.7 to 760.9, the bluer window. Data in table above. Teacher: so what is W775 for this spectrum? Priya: -12.4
